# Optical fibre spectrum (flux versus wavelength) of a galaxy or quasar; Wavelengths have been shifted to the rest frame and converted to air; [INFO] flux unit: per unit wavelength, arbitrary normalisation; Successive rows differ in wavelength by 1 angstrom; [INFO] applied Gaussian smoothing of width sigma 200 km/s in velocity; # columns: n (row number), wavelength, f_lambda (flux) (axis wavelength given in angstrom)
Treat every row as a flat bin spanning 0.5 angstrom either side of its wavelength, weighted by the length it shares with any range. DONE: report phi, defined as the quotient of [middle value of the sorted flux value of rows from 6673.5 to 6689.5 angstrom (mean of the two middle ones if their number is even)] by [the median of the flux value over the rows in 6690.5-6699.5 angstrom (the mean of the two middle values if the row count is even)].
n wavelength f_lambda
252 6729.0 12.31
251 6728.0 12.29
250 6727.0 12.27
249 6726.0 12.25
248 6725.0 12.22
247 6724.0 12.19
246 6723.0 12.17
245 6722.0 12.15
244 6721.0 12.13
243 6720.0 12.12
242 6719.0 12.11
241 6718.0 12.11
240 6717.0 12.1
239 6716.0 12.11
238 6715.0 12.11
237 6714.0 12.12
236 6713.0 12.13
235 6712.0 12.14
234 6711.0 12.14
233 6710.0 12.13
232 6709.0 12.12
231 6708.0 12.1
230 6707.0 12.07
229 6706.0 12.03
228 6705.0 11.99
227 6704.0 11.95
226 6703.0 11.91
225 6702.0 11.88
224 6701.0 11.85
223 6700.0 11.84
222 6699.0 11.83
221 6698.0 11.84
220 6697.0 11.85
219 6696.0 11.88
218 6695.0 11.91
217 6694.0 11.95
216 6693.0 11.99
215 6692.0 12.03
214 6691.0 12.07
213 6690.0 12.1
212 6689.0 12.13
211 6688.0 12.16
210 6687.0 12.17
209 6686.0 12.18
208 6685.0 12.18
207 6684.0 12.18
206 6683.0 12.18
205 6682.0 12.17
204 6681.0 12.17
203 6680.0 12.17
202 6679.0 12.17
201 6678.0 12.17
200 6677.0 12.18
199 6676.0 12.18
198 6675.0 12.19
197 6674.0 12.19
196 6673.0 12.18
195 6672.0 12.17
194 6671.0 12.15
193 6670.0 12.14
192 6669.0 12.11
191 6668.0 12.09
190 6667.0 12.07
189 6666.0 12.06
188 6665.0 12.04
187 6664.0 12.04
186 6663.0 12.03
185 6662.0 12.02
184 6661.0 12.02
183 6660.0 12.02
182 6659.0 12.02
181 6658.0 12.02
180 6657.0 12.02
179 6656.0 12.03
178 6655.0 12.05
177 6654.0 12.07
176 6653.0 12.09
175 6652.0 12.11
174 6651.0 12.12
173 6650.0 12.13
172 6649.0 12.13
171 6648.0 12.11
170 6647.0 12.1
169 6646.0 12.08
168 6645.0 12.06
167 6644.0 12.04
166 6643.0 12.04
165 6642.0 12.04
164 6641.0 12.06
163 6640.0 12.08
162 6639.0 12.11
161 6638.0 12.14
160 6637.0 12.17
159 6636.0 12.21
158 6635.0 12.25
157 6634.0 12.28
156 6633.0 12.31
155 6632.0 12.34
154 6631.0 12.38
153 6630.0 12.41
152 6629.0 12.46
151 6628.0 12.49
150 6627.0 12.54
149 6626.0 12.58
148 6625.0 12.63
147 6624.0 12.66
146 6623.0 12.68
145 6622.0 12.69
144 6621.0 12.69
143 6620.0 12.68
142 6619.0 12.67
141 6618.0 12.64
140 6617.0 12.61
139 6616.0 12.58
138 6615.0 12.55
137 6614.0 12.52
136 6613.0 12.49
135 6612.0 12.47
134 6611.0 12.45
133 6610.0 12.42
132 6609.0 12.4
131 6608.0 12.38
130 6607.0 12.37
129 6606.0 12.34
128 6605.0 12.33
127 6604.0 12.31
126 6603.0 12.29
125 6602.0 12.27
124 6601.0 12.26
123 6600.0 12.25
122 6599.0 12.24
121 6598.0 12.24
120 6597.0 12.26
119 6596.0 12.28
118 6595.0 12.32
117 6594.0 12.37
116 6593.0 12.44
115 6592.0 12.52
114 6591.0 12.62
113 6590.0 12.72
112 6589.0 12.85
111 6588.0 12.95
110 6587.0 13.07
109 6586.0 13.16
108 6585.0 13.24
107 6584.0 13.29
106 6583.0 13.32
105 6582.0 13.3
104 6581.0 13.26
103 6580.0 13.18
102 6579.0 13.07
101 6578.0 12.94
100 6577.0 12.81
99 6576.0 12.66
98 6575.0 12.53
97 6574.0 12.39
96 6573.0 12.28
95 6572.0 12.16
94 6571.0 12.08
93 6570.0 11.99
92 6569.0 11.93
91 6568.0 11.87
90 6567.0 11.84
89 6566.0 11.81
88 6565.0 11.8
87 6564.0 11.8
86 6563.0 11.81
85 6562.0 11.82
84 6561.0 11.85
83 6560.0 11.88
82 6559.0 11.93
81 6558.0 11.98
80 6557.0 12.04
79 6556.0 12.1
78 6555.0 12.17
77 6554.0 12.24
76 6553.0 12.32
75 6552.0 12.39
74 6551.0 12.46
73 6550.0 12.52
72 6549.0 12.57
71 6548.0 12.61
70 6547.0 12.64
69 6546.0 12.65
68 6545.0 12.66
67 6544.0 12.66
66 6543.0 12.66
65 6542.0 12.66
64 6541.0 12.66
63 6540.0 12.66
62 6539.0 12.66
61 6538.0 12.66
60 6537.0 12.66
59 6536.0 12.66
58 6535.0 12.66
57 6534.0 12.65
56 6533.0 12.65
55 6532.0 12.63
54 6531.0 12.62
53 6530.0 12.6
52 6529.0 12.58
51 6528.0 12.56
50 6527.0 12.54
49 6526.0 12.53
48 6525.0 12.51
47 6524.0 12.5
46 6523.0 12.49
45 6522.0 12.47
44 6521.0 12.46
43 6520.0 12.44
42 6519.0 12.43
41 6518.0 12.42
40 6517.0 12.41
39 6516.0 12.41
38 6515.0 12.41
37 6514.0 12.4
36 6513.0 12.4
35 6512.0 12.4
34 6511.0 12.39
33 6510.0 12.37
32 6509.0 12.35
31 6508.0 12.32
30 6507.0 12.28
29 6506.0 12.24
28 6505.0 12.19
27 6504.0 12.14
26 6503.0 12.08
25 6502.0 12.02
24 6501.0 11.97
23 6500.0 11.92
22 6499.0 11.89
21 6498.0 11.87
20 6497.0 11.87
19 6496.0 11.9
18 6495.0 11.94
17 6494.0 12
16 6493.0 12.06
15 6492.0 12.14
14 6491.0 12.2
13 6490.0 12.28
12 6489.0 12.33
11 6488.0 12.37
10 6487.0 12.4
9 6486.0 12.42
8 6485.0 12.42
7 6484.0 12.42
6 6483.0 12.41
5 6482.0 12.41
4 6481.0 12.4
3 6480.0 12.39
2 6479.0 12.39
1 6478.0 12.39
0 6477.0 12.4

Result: 1.022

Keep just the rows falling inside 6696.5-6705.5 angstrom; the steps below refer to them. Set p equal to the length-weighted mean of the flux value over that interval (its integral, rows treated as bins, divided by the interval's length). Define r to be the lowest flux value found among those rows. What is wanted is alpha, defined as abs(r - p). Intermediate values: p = 11.9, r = 11.83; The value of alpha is 0.05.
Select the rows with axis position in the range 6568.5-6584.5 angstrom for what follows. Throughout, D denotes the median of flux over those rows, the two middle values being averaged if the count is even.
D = 12.7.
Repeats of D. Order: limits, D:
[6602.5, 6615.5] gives 12.4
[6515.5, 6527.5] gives 12.5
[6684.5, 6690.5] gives 12.2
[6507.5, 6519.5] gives 12.4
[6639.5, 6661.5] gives 12.1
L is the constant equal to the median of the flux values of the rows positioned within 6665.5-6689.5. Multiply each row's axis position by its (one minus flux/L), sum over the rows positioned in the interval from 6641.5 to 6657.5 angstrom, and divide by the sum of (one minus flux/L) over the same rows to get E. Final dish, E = 6649.5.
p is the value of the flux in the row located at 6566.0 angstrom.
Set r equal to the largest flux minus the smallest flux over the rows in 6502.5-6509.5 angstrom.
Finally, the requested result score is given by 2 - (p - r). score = -9.5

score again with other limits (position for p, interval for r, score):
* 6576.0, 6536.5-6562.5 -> -9.8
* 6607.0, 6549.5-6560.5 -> -9.7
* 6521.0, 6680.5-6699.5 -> -10.1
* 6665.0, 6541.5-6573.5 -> -9.2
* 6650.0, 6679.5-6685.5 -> -10.1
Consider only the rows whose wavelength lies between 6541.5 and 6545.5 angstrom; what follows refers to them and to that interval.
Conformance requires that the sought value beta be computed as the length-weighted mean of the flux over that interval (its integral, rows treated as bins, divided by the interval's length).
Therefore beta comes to 12.7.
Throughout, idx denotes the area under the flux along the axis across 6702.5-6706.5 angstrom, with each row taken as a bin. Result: 47.9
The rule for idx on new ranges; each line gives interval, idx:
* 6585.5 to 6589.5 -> 52.0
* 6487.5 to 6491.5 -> 49.2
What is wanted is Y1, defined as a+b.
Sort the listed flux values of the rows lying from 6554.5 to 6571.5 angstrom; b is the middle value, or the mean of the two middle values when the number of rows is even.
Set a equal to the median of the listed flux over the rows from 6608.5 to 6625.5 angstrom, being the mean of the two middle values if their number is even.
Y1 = 24.5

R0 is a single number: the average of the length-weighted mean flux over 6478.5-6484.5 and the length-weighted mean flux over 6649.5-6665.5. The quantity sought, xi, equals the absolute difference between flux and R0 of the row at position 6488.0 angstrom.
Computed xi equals 0.14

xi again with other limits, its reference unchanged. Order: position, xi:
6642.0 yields 0.19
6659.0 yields 0.21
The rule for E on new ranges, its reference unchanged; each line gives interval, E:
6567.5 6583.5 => 6580.8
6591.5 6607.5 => 6598.7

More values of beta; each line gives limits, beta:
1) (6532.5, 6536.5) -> 12.7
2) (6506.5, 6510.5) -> 12.3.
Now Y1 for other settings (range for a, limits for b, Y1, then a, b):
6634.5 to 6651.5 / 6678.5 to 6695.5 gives 24.3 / 12.1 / 12.2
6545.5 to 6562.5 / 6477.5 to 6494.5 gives 24.6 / 12.2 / 12.4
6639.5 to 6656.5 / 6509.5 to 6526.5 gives 24.5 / 12.1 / 12.4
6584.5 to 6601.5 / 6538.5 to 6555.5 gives 25.1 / 12.4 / 12.6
